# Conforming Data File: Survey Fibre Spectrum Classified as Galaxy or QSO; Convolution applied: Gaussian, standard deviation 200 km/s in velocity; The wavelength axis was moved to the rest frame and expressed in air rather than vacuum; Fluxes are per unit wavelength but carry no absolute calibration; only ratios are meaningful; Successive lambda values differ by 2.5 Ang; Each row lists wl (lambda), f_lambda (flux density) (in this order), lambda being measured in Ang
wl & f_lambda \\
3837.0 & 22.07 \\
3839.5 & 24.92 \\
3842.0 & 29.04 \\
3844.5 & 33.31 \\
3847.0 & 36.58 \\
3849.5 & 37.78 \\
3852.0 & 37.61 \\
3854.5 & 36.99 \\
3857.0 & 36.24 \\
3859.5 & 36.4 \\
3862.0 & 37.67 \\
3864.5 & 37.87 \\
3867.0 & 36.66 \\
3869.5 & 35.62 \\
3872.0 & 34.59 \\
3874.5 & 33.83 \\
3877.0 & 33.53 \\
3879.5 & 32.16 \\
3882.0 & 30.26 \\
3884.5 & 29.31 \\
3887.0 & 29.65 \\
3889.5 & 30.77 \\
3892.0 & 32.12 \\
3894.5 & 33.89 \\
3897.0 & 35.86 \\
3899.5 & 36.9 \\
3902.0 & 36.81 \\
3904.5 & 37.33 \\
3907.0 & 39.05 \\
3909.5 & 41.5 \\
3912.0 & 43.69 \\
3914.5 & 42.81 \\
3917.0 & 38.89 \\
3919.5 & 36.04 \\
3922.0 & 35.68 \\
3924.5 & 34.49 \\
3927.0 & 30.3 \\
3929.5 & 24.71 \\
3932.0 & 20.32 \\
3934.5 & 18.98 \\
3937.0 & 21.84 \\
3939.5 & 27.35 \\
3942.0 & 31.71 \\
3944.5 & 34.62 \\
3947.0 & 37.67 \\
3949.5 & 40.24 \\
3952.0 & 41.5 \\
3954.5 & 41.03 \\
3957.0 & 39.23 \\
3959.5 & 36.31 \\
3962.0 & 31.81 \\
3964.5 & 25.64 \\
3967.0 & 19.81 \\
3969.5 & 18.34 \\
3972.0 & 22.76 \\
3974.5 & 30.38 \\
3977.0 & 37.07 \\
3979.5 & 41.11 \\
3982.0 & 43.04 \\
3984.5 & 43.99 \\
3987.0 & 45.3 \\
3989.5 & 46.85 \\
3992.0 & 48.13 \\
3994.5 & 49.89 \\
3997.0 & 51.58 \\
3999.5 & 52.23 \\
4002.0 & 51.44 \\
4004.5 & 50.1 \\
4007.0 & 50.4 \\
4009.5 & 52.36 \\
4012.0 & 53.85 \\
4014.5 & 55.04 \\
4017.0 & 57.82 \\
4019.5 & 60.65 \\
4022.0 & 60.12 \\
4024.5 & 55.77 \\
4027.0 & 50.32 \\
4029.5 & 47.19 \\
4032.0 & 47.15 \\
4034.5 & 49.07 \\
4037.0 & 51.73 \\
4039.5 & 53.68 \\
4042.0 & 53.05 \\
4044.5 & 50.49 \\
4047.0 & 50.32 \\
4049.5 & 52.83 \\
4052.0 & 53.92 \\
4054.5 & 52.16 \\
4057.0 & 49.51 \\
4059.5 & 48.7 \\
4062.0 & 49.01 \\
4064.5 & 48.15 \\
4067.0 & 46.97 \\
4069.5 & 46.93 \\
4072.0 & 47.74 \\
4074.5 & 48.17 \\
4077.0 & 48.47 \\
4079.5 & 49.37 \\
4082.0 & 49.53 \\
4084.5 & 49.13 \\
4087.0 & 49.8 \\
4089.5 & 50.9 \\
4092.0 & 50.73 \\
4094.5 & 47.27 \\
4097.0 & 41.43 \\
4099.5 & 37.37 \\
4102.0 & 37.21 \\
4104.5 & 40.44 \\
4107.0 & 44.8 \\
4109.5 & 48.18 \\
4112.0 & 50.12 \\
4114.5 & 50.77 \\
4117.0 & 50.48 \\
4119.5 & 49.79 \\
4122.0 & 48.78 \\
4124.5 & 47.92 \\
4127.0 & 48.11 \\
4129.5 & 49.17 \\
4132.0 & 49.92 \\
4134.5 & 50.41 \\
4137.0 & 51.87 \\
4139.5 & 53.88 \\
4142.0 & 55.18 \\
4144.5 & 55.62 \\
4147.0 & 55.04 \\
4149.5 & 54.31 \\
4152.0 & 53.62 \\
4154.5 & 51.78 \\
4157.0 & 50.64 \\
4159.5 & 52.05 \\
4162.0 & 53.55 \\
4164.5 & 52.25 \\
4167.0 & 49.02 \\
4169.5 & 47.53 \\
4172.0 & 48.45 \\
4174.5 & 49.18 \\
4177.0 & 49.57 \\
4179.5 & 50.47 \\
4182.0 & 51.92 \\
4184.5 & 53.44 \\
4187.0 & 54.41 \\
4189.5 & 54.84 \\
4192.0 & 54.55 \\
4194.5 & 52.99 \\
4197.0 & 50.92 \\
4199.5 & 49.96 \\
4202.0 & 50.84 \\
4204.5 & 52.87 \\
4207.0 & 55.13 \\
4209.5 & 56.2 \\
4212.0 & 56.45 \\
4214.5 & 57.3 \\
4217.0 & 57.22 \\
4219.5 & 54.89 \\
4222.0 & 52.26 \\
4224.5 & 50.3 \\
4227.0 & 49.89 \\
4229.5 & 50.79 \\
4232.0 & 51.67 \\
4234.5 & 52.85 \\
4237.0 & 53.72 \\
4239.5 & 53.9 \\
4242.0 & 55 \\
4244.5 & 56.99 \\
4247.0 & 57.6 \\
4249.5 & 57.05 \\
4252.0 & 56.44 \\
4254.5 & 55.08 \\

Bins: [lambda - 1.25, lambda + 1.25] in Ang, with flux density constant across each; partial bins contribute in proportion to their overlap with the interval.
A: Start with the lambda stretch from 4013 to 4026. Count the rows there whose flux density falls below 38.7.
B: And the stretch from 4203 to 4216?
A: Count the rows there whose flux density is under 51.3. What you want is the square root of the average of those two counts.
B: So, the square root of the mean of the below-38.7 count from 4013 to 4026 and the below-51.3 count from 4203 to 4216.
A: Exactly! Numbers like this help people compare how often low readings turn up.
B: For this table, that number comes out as 0.0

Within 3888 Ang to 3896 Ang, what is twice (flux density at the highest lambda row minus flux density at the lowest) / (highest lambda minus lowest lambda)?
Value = 1.25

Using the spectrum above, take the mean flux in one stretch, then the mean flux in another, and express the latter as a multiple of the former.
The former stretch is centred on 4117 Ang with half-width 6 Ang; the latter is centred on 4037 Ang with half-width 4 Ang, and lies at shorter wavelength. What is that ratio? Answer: 1.0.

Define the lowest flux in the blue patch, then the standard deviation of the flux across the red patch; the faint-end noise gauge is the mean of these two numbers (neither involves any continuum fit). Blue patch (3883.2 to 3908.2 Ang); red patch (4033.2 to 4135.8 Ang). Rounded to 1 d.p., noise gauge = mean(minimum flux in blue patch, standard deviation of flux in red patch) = 16.5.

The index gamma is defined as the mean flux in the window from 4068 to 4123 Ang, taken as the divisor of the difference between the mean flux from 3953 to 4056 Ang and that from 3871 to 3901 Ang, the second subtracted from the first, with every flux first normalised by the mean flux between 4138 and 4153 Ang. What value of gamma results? 0.3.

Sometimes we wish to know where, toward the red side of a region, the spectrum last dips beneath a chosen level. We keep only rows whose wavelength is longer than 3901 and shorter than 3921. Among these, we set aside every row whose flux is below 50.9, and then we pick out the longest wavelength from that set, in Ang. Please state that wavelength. 3919.5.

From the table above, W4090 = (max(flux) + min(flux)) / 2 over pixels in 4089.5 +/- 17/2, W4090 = 46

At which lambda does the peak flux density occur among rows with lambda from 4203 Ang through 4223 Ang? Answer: 4214.5 Ang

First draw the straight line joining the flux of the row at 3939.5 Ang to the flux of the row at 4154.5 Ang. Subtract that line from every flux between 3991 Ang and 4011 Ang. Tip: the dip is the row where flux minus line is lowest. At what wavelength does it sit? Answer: 3992.0 Ang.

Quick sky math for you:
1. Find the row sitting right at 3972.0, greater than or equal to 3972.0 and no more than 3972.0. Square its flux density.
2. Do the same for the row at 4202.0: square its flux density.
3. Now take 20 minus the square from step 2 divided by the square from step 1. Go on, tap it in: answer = 15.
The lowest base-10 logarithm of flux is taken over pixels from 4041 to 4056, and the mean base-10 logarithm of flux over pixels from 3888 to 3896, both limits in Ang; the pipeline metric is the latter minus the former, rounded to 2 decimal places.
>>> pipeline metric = -0.19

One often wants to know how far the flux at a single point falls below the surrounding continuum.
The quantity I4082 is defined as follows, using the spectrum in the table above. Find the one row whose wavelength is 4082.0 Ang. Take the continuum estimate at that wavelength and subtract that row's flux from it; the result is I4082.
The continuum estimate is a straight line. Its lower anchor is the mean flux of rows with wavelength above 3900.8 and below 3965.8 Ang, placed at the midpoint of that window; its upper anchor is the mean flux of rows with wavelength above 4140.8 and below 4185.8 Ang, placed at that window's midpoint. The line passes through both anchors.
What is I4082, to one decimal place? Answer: -3.9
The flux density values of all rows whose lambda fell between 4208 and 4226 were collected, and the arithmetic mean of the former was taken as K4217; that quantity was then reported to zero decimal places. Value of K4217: 55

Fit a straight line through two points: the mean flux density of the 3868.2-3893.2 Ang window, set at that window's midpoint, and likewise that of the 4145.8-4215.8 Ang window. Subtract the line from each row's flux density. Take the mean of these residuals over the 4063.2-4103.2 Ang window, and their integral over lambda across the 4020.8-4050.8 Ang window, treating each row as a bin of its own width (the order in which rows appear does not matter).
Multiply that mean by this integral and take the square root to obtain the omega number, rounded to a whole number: 16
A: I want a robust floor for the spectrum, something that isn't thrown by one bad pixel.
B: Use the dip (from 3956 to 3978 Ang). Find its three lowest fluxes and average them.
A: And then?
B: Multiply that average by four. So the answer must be 81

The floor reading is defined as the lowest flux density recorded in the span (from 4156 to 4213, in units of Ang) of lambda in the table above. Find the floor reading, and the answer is 47.53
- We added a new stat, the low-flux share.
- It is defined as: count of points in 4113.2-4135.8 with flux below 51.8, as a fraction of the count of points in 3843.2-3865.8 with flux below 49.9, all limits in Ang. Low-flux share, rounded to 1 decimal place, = 1.0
